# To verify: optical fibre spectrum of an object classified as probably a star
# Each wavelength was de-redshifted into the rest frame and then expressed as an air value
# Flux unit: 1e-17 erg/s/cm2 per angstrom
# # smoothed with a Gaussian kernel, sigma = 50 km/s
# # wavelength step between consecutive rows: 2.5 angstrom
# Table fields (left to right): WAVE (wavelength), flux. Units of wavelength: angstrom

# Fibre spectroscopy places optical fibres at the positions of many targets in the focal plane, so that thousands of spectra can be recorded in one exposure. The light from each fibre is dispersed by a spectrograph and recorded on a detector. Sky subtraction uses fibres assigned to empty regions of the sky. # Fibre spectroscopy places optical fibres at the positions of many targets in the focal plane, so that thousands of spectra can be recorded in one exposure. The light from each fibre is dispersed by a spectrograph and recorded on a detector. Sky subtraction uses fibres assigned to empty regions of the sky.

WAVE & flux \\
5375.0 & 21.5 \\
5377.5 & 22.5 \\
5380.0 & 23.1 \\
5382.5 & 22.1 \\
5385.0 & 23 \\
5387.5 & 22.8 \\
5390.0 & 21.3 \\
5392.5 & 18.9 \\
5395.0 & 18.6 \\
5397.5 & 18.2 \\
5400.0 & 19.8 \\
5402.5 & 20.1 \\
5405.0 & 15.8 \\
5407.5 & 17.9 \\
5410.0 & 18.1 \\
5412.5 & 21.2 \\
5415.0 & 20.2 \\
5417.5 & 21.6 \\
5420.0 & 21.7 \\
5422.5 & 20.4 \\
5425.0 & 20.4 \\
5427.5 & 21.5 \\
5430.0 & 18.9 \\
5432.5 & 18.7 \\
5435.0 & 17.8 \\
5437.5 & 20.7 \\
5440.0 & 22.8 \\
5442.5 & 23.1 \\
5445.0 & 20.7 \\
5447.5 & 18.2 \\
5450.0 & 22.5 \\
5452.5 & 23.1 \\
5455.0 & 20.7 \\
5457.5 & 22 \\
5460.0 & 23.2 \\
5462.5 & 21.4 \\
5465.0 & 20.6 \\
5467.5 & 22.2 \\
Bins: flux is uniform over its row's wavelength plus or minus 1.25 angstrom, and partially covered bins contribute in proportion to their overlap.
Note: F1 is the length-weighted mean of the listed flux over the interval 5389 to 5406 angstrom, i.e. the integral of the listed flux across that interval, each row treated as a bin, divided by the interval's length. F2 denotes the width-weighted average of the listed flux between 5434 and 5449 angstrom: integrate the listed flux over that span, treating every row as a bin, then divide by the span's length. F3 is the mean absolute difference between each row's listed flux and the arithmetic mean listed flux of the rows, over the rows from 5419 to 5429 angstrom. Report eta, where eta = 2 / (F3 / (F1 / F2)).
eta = 3.1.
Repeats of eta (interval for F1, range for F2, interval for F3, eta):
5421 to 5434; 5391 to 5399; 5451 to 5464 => 2.5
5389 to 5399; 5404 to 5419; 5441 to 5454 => 1.2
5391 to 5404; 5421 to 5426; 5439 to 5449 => 1.1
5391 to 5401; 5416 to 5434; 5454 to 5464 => 2.4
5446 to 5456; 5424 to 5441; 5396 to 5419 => 1.4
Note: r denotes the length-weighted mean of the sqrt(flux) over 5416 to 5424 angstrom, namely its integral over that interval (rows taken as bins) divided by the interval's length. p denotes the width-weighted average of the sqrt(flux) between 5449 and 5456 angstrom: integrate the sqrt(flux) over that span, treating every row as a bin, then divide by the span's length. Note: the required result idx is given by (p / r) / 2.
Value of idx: 0.511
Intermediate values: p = 4.7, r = 4.6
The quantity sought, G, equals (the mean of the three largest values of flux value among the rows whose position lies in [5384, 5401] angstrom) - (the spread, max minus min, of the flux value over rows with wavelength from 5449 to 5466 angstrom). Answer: 19.8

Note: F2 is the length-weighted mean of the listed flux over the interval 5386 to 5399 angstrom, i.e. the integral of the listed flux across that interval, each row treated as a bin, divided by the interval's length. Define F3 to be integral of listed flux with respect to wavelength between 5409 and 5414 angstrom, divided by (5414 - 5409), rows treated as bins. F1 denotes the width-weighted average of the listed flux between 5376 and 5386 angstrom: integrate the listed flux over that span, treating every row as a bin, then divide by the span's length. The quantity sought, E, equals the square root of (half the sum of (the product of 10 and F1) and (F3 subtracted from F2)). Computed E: 10.6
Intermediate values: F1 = 22.6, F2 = 20.0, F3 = 19.8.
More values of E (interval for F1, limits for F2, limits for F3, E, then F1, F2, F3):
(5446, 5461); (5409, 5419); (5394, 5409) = 10.4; 21.6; 20.4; 18.4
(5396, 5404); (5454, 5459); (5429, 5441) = 9.9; 19.2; 21.5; 19.7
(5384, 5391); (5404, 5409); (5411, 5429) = 10.5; 22.4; 17.0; 20.9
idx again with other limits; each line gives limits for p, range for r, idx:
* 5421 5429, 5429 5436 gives 0.530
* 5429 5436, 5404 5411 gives 0.517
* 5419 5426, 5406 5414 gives 0.524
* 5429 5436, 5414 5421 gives 0.467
